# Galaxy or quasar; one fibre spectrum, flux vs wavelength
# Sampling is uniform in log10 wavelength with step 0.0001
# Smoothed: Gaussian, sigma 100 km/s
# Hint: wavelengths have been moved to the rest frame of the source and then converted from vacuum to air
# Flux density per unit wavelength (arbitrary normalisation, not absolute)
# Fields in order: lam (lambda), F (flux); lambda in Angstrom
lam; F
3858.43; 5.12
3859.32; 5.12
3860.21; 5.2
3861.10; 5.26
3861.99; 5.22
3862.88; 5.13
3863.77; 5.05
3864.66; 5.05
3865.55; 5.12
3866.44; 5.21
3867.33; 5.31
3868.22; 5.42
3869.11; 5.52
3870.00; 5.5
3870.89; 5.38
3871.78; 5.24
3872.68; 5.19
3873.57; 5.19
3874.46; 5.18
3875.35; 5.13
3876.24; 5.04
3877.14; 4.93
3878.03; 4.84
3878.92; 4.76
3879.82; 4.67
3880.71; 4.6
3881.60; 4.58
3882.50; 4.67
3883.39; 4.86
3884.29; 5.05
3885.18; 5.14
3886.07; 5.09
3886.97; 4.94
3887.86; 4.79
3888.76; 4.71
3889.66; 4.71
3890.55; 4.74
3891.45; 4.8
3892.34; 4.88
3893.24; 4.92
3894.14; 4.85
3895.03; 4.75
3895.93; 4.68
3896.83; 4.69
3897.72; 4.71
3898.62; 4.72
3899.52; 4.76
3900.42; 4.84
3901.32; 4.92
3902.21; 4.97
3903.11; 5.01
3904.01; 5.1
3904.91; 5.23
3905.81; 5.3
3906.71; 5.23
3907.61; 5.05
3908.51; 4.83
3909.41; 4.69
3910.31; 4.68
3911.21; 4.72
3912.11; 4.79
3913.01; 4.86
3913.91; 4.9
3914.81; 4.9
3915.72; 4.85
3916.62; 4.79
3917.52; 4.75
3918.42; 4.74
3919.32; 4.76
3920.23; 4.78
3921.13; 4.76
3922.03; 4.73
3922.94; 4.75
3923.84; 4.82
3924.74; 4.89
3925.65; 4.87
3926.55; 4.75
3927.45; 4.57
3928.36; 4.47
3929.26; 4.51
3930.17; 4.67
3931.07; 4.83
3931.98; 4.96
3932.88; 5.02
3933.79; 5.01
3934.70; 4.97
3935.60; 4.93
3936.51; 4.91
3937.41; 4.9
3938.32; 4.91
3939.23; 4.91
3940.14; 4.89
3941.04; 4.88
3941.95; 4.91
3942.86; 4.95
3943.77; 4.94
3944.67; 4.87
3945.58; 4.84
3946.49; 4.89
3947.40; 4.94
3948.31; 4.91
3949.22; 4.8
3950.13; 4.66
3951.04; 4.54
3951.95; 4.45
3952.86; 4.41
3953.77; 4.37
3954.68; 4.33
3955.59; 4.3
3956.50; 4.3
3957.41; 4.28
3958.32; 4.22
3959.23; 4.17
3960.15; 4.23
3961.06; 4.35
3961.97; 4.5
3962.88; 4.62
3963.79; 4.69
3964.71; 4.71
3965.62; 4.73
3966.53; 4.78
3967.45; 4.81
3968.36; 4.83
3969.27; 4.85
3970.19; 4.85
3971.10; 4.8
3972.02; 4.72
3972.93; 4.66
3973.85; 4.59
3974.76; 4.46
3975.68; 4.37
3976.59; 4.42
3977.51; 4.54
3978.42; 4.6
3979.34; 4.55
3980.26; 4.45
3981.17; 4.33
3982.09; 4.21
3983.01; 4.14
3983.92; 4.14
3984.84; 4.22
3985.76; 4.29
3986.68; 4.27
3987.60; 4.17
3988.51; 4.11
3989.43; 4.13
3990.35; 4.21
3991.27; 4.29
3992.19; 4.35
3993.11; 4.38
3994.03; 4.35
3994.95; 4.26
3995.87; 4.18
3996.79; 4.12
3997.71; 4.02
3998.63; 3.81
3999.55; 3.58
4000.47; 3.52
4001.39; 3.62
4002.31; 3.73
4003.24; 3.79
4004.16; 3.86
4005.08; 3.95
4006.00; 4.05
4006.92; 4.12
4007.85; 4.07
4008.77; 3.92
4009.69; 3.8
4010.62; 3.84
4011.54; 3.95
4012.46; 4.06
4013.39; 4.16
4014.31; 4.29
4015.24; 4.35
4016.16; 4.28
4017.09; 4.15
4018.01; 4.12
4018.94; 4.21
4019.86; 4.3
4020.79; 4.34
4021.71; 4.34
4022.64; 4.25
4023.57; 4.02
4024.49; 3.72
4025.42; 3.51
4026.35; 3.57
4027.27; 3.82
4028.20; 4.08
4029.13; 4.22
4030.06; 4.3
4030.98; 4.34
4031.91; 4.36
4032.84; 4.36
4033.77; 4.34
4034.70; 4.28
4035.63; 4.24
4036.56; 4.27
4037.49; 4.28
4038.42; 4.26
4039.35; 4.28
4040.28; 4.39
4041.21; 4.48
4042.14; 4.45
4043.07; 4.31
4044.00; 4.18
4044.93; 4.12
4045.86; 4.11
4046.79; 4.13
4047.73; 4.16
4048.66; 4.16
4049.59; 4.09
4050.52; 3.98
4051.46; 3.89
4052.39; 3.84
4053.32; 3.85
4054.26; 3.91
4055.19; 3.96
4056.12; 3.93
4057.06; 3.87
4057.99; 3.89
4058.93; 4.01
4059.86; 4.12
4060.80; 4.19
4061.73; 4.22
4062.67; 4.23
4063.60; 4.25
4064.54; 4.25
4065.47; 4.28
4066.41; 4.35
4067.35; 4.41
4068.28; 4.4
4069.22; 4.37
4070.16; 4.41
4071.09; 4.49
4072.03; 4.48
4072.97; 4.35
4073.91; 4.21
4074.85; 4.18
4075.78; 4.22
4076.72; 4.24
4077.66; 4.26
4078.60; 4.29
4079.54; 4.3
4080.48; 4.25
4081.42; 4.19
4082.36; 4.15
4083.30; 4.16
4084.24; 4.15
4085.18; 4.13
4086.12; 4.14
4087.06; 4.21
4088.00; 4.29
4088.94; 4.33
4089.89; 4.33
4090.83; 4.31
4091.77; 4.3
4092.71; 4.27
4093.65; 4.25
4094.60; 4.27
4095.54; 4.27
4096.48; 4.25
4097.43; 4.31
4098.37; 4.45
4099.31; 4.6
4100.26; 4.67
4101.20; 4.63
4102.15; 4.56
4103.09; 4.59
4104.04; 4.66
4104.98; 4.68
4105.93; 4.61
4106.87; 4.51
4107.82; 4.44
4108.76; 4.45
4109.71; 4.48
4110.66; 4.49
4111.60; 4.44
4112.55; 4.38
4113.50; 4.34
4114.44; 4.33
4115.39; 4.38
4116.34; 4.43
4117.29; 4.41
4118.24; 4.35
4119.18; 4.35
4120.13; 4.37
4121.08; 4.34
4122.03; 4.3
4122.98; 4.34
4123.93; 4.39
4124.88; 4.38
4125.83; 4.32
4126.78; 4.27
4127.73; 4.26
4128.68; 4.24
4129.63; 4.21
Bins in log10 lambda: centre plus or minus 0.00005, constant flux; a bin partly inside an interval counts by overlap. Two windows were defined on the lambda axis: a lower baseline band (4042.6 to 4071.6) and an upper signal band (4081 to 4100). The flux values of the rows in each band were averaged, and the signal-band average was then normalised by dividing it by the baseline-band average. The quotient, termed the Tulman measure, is 1.03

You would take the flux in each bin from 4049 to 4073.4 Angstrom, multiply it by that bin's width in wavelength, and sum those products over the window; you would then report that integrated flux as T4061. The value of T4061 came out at 101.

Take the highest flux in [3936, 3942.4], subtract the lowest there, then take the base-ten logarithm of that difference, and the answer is -1.5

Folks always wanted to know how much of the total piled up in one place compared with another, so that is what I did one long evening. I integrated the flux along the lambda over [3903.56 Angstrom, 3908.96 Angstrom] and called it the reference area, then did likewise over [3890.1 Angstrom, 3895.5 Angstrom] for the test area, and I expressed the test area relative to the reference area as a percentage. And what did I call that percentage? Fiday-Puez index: 94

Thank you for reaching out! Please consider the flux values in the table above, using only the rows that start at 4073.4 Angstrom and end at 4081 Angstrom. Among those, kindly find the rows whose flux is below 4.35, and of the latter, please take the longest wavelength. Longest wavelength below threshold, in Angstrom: 4080.48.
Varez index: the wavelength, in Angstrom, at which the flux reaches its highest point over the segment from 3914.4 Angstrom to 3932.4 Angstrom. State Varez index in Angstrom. 3931.98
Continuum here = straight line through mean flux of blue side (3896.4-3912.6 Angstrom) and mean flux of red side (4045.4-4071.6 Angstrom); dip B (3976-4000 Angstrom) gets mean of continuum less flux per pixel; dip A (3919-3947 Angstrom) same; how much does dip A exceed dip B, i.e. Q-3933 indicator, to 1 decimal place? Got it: -0.3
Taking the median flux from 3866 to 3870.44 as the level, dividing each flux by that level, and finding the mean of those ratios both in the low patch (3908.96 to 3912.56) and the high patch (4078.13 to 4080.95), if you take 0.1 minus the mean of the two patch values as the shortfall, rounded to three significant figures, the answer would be -0.730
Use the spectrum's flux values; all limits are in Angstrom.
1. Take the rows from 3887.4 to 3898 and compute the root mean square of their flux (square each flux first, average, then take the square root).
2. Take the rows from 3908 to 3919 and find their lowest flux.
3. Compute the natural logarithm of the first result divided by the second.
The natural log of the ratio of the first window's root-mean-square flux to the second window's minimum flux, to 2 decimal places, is 0.02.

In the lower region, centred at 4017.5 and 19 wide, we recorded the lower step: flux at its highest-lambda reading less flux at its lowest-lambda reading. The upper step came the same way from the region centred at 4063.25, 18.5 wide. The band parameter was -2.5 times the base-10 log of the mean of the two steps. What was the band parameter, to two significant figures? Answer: 2.4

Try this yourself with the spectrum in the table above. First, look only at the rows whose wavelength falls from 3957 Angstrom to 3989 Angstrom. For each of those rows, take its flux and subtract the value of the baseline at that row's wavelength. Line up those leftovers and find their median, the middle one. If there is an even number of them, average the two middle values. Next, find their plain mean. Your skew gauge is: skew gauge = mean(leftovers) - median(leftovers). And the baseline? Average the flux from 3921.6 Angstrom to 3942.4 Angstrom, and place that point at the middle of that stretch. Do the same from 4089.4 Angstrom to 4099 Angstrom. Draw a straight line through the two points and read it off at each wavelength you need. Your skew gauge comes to 0.010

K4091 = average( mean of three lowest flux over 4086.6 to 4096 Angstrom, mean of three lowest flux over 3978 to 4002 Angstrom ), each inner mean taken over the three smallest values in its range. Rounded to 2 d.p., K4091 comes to 3.91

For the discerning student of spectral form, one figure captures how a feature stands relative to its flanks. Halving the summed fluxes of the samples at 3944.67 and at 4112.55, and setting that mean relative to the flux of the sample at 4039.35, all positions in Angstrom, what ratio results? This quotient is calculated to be 1.08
